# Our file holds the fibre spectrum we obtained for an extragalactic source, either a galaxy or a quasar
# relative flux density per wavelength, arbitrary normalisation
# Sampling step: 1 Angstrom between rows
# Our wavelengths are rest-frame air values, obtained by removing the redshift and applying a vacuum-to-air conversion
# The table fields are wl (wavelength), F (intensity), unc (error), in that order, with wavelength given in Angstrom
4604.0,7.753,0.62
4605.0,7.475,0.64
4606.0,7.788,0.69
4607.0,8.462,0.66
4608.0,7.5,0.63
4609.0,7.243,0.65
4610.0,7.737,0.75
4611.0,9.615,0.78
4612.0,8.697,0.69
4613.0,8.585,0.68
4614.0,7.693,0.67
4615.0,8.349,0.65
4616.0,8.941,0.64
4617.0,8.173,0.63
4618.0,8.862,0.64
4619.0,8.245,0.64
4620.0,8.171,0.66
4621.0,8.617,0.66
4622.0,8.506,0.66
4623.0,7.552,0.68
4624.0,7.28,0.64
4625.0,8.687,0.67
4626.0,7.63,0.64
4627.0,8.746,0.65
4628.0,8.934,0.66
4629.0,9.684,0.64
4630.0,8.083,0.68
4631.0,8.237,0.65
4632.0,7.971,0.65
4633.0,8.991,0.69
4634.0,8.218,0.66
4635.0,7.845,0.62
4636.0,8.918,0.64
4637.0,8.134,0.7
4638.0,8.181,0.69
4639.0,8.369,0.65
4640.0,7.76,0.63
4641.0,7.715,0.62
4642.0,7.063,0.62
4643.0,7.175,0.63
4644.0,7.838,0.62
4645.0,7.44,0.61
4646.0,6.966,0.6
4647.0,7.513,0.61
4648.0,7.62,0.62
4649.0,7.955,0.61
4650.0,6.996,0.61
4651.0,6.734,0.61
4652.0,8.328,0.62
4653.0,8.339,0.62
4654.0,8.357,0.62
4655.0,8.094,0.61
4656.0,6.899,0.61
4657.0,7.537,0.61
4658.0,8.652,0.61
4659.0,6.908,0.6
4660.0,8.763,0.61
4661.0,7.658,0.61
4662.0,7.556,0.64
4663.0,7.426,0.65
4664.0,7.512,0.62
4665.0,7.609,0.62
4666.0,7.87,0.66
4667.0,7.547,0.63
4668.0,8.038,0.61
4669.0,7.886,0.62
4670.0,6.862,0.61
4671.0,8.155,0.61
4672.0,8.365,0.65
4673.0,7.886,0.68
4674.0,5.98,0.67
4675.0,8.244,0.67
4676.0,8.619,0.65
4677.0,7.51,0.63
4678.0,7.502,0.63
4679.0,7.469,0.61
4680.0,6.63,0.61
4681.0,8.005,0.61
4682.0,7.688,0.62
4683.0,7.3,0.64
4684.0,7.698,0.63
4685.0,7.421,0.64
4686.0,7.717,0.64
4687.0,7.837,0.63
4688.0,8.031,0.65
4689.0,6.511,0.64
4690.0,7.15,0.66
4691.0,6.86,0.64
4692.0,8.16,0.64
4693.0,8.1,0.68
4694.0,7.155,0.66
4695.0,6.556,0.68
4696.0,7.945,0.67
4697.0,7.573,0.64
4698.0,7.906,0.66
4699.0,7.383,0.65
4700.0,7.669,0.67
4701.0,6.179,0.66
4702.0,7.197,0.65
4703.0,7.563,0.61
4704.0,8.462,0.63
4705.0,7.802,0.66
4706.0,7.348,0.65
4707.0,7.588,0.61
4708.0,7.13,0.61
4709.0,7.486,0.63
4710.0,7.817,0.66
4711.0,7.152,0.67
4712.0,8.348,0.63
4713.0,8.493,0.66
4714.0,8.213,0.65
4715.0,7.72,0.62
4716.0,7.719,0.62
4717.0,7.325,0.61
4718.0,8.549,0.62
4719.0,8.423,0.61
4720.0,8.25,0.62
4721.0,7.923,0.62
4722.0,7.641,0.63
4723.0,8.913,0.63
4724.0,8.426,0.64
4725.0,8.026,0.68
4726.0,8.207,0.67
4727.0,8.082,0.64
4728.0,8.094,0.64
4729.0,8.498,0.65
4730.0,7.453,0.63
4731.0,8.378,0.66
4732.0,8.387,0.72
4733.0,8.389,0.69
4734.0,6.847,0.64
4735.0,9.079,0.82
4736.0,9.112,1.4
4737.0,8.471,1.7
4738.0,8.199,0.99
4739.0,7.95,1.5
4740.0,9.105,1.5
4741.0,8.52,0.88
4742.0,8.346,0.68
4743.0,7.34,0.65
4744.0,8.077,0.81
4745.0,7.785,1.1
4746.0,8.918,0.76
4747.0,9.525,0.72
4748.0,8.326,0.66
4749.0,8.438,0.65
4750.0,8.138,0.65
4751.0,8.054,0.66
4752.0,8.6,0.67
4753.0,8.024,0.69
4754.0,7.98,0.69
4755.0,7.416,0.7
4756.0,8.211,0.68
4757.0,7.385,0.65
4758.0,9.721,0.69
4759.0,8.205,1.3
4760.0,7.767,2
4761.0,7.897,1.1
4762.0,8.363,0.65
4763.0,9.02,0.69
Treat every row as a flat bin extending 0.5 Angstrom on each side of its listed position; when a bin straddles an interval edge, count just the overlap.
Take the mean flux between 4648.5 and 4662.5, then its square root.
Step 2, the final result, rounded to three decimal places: 2.787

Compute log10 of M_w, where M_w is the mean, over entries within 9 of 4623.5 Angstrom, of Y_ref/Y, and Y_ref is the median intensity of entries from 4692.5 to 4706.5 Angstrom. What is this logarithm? -0.04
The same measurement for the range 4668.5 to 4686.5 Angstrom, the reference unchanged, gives 0.00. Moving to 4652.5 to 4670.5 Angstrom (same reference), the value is -0.01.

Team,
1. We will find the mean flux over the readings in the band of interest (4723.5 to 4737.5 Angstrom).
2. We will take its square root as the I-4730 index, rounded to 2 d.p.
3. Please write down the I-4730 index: 2.87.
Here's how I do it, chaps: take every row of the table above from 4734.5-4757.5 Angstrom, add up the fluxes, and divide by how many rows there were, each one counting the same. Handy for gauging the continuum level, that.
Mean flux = 8.30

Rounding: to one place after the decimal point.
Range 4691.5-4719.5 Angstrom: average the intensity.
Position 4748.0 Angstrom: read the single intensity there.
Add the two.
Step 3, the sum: 16.0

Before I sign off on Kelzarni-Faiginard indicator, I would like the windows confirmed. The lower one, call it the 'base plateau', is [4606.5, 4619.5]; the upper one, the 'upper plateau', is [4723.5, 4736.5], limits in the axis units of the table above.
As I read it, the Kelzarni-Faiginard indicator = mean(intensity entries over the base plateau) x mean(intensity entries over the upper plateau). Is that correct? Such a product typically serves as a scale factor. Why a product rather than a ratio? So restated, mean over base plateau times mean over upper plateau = 68.4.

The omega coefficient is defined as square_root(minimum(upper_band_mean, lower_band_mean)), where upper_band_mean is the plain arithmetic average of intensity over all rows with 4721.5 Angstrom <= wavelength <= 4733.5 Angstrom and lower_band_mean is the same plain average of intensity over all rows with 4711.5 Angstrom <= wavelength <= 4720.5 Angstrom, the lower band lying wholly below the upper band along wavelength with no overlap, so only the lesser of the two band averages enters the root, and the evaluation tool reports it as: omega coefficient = 2.85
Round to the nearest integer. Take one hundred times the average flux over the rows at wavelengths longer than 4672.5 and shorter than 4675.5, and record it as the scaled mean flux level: 737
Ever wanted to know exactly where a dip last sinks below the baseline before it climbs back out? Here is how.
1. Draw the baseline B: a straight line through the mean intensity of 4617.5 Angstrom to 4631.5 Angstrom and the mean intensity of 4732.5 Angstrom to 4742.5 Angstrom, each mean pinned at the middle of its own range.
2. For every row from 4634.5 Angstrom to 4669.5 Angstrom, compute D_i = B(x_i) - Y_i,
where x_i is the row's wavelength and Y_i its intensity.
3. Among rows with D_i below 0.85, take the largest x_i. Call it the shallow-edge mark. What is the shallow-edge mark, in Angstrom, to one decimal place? 4669.0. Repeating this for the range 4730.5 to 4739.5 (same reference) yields 4739.0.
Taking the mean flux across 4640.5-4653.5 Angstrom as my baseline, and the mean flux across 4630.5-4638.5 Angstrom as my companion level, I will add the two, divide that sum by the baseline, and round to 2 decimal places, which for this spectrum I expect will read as 2.11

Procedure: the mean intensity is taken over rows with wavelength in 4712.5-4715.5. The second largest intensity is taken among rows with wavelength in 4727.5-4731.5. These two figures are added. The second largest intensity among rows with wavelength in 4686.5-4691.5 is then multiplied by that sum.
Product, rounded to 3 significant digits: 129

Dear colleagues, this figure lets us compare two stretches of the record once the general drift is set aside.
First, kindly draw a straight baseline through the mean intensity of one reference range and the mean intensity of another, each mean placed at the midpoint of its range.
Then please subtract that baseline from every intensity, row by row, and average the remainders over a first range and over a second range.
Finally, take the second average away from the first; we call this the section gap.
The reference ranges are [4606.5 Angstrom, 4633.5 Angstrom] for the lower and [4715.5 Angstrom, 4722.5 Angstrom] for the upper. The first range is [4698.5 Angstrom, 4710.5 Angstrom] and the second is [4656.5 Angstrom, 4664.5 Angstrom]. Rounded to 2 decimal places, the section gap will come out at -0.12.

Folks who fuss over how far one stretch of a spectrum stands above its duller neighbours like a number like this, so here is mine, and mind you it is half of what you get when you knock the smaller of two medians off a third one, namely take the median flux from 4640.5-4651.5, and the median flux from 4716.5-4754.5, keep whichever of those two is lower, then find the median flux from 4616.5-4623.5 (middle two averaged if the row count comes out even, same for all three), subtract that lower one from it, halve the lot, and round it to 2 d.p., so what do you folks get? 0.40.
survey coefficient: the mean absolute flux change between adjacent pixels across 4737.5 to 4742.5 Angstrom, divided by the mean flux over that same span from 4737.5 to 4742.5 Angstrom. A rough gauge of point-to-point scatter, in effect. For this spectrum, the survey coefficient 0.064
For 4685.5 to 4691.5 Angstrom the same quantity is 0.075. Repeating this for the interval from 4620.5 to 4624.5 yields 0.056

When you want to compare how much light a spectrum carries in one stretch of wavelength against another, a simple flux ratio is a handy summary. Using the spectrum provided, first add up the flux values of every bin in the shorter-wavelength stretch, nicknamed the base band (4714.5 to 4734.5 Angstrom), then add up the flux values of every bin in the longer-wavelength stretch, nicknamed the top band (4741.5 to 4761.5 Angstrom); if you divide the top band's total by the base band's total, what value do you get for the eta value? 1.02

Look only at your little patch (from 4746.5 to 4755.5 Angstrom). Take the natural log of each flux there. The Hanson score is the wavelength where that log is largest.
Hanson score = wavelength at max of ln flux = 4747.0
